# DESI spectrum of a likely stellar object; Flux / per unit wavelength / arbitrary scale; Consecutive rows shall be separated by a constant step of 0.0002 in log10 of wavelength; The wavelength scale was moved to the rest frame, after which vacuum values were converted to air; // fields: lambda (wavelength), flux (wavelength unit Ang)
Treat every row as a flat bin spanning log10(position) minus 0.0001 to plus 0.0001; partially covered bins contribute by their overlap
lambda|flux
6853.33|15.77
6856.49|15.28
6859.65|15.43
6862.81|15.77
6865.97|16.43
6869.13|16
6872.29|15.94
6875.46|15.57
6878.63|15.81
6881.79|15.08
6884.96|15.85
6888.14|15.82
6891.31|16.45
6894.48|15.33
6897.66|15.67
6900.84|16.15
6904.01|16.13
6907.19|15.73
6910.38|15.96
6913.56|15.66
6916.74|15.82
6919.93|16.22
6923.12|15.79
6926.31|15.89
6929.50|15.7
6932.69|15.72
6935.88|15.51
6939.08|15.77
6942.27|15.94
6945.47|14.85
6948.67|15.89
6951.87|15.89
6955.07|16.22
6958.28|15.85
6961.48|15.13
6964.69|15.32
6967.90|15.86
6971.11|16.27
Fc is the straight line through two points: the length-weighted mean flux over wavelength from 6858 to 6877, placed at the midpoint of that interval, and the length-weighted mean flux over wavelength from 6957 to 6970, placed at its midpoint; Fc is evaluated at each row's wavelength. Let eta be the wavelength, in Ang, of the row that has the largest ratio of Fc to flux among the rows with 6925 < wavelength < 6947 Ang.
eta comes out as 6945.47 Ang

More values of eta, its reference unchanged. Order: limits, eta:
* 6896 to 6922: 6897.66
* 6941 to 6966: 6945.47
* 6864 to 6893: 6881.79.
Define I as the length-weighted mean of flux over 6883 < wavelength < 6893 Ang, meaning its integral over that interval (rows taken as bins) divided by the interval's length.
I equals 16.0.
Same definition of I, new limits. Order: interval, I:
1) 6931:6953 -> 15.7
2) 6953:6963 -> 15.7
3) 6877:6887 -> 15.6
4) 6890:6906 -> 15.9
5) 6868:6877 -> 15.8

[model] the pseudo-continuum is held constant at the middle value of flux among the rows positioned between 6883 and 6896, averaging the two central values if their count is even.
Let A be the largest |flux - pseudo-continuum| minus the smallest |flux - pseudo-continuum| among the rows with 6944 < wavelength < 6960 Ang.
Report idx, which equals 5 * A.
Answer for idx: 5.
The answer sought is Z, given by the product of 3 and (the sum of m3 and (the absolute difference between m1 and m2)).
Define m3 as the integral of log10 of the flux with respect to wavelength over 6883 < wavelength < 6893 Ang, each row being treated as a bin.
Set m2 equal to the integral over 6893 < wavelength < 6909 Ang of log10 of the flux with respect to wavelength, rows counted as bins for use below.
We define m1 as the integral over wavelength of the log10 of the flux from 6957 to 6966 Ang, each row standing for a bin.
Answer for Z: 62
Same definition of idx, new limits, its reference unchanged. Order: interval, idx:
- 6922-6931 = 0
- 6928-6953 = 5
